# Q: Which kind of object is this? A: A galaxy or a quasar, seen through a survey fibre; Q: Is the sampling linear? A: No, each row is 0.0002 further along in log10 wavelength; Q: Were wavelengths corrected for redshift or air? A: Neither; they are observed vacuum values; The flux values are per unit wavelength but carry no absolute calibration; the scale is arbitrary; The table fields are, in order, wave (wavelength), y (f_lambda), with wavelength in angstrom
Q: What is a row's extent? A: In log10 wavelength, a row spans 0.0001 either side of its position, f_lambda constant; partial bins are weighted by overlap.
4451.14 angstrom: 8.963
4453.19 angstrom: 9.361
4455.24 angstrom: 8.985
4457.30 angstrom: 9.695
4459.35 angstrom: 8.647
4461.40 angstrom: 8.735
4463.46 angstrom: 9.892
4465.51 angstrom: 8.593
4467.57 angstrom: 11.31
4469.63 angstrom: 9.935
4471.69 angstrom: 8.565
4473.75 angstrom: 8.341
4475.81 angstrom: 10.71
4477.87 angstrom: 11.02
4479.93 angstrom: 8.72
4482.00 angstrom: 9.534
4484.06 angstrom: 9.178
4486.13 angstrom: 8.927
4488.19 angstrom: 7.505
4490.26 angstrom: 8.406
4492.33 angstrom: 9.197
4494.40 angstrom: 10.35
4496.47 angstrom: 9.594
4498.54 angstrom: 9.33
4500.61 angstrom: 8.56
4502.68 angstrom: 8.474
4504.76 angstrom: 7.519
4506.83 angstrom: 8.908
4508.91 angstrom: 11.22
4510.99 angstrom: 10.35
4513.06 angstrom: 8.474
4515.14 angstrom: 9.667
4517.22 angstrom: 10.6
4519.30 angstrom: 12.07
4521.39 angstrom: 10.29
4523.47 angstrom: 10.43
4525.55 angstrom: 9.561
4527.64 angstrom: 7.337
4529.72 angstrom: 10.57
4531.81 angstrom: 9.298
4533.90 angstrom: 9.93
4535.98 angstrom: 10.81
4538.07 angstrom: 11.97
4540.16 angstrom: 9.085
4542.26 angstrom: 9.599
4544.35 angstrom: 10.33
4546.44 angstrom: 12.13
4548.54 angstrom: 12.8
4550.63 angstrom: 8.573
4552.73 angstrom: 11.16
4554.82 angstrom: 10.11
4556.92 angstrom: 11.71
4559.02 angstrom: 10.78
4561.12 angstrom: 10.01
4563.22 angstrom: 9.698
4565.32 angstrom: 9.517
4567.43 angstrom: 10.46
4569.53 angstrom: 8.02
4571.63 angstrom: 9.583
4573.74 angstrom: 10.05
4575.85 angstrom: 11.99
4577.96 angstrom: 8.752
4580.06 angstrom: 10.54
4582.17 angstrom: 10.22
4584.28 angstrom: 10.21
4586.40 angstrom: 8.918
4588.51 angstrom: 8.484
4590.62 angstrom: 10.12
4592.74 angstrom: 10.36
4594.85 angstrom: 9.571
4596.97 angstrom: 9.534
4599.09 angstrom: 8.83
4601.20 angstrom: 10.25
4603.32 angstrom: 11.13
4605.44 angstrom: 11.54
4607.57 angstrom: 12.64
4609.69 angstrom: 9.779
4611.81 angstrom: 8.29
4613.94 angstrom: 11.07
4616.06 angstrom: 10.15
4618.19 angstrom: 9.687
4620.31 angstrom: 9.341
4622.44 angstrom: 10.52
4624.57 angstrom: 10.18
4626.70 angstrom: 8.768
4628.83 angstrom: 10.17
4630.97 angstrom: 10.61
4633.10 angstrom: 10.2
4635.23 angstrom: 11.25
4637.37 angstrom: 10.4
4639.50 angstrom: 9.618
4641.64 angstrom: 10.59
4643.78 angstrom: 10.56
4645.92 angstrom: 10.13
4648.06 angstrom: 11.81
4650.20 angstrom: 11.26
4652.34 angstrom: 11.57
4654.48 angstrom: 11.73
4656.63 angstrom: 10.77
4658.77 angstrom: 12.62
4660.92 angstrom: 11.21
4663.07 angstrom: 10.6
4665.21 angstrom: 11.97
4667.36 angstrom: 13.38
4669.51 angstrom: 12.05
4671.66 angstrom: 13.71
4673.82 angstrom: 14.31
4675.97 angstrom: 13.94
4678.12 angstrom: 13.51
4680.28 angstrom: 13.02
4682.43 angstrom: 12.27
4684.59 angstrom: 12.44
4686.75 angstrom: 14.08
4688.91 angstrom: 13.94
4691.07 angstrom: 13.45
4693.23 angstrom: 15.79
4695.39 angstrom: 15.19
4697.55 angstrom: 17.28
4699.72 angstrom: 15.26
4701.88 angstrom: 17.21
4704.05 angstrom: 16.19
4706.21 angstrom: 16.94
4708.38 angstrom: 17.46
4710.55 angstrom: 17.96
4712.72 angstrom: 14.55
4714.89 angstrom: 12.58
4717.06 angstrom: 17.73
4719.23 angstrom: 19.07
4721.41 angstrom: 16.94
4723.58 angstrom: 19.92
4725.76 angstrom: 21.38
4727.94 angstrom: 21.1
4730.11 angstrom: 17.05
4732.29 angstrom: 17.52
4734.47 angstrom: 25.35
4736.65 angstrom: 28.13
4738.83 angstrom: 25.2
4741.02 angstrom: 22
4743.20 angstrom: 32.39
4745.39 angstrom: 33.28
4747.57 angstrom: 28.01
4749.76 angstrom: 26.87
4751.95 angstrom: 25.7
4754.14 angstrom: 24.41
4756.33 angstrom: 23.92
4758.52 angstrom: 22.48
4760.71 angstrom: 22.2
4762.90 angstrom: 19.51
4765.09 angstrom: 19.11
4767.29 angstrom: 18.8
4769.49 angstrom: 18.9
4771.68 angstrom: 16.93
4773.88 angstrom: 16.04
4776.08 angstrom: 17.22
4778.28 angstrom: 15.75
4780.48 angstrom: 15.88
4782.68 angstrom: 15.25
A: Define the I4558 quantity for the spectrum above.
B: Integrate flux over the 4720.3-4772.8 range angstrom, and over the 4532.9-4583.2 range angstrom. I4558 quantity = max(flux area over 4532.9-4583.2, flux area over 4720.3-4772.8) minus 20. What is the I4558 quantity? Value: 1176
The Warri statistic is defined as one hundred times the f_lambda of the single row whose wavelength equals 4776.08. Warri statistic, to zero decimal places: 1722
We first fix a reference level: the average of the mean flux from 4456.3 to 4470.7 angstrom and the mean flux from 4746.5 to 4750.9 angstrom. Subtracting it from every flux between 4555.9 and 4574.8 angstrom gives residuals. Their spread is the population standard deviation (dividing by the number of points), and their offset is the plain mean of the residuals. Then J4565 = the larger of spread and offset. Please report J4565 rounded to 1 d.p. 1.0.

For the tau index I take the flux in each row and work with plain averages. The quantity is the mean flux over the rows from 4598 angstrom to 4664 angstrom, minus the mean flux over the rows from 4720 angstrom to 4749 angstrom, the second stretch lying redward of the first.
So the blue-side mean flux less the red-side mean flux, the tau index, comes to -13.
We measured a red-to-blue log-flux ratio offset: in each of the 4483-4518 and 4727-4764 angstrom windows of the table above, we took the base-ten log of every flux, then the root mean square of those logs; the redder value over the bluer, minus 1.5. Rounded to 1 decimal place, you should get -0.1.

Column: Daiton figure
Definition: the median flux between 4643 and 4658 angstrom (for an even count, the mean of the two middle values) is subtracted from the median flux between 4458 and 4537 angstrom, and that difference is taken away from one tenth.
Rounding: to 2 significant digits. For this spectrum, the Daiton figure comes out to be 1.9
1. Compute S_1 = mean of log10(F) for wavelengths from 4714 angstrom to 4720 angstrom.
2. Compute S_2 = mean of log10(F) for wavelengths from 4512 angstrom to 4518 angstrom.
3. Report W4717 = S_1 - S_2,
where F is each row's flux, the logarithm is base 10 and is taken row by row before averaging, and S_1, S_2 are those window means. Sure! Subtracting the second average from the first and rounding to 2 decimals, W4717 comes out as 0.23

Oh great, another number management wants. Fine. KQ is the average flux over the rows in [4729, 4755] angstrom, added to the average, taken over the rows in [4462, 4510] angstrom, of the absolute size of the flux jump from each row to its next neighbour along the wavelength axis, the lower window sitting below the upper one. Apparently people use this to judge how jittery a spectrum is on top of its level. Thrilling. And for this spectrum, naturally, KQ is 27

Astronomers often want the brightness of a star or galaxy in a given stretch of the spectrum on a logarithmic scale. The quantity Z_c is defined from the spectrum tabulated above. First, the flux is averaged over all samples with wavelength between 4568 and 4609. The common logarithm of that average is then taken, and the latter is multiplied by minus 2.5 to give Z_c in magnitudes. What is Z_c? -2.50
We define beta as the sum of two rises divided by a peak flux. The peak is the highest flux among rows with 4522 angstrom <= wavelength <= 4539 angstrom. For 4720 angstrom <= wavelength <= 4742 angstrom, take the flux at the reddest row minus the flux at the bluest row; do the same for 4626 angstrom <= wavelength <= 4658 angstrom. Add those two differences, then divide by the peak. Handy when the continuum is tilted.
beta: 0.59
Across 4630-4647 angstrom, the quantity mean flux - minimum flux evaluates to 0.80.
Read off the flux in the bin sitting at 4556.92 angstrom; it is 11.71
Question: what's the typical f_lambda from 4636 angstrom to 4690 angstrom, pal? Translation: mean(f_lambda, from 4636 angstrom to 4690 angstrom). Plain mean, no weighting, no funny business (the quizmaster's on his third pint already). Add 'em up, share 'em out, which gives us 12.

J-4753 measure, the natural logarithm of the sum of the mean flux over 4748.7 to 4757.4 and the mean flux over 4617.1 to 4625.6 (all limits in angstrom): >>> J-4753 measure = 3.56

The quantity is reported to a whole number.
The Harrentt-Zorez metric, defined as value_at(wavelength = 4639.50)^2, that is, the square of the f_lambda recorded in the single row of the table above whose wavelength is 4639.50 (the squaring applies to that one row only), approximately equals 93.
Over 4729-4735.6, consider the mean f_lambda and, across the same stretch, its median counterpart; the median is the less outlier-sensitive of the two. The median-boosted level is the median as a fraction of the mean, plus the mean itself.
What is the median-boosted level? 20.9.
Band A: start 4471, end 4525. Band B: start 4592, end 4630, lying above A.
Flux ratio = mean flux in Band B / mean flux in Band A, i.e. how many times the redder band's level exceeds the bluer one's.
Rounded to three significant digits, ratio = 1.07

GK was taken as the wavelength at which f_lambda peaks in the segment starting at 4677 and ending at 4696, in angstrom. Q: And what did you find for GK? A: 4693.23 angstrom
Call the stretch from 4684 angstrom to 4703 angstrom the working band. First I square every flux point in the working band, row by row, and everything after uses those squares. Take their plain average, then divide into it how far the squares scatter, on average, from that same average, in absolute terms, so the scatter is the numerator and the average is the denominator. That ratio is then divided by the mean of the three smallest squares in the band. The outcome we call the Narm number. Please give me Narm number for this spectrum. 0.0010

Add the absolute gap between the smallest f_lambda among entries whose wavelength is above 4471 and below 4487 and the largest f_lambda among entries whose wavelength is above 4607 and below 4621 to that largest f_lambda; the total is 17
